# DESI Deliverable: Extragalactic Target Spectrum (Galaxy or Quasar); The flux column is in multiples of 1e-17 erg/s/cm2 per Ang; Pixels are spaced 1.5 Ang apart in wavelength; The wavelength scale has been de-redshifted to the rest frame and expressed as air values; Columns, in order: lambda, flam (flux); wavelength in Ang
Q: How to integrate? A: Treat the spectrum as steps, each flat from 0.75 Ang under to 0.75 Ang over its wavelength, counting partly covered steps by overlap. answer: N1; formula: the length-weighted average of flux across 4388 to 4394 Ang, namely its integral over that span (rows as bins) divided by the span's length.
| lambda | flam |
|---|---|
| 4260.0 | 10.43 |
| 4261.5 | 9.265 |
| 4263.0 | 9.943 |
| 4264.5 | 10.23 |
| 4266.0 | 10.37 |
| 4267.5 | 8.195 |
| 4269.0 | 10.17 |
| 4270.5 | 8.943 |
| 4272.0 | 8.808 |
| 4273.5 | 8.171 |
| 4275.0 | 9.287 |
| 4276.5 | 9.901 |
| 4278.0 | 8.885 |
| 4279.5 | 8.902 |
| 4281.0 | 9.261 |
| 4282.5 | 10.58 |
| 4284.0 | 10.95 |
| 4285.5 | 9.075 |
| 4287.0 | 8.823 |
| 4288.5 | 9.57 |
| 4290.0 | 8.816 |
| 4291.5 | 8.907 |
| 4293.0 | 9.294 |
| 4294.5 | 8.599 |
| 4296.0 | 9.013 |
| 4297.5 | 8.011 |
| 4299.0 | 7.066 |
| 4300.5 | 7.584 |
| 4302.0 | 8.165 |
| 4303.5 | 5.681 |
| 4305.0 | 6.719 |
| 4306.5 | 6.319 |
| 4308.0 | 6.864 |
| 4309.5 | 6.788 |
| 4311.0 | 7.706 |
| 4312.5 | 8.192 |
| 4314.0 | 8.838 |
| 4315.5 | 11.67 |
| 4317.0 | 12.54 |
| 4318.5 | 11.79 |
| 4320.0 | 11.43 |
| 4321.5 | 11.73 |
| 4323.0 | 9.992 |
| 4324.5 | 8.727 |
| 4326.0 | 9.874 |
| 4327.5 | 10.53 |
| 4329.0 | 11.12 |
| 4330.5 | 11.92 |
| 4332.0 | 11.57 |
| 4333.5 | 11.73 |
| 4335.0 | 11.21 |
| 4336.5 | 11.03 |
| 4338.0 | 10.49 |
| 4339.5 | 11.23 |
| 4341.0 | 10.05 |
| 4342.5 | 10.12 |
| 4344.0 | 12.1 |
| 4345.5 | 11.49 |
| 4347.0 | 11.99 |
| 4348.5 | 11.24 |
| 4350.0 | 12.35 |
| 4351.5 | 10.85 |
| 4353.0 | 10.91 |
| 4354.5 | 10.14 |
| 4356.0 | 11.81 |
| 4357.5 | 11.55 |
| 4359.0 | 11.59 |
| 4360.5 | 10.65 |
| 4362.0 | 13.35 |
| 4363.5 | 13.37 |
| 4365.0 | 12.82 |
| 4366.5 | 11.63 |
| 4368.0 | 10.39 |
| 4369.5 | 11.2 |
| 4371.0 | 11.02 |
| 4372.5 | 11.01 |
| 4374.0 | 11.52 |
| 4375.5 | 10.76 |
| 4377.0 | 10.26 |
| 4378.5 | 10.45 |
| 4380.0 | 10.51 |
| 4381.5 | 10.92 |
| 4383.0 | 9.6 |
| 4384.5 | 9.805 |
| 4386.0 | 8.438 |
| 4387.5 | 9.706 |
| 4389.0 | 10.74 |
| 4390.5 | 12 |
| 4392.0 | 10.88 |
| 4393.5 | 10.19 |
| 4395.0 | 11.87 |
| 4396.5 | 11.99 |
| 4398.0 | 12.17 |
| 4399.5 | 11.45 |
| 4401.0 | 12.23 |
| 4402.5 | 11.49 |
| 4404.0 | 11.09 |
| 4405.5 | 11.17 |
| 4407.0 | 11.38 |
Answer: 10.9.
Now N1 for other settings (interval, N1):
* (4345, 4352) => 11.6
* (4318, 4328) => 10.6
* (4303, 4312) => 6.7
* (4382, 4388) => 9.4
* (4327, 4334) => 11.4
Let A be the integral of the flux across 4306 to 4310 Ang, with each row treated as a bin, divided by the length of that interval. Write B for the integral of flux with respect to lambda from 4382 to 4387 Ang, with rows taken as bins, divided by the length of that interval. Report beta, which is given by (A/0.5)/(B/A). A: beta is 9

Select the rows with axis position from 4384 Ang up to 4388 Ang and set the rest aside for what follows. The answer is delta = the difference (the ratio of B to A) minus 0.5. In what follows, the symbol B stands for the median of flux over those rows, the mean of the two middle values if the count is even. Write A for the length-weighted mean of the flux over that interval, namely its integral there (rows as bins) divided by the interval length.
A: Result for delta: 0.548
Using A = 9.3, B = 9.7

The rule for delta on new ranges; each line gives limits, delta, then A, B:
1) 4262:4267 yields 0.519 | 10.0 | 10.2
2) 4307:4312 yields 0.462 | 7.1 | 6.9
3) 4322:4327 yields 0.519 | 9.7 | 9.9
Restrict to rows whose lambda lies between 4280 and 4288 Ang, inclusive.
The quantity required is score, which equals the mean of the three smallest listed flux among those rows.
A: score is 9.05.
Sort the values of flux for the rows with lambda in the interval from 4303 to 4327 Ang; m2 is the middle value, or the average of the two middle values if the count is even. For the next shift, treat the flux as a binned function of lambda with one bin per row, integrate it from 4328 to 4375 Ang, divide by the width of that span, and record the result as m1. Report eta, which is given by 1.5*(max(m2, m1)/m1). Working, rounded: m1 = 11.4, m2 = 8.8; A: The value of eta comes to 1.5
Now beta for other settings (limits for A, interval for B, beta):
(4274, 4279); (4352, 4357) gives 16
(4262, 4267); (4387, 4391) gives 19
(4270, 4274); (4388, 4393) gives 14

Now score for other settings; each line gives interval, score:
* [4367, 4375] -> 10.81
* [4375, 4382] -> 10.41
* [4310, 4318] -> 8.25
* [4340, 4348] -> 10.55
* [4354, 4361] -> 10.78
